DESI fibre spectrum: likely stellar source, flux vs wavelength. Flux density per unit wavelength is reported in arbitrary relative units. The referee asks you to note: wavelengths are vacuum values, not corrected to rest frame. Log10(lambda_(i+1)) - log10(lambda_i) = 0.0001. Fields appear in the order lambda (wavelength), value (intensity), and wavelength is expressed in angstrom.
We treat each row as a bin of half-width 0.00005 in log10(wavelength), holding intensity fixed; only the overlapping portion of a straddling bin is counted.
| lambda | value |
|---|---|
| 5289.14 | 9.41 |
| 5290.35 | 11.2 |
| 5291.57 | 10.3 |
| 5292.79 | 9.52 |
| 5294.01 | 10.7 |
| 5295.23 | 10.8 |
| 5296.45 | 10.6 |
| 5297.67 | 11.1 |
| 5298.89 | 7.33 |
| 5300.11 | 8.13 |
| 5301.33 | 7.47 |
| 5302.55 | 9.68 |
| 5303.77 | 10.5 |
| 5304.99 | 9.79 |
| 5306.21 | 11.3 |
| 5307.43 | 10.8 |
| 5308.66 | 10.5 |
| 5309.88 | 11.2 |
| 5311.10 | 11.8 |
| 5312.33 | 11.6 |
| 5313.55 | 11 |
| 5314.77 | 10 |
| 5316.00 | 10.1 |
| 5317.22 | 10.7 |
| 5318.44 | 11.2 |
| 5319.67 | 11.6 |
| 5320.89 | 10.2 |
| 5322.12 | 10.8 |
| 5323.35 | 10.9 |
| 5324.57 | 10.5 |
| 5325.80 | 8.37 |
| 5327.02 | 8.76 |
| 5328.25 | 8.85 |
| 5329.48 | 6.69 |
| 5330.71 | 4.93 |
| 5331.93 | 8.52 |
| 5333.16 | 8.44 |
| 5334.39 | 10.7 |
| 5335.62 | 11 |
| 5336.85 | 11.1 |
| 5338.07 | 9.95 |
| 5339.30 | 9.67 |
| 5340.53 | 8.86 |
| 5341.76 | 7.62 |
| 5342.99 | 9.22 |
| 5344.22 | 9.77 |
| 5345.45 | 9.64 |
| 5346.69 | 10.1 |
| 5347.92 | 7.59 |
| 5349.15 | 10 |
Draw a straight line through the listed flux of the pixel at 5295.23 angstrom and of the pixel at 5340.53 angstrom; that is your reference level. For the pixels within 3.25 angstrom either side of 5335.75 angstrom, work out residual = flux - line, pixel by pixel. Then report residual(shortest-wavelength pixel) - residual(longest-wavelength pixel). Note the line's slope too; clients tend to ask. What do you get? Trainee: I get -1.7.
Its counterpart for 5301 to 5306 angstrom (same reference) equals -2.5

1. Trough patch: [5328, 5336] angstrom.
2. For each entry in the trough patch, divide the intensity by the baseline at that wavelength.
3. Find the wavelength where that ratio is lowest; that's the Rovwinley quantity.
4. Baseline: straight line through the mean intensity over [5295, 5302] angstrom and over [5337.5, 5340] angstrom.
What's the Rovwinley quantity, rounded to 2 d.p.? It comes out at 5330.71 angstrom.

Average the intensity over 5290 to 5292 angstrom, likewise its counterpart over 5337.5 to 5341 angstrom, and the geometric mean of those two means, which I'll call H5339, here 10.1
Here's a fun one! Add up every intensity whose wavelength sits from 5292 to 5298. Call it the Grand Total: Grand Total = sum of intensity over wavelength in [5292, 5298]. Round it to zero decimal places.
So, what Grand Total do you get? 53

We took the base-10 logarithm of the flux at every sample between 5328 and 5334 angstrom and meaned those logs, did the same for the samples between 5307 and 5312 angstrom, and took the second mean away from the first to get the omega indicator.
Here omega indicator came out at -0.18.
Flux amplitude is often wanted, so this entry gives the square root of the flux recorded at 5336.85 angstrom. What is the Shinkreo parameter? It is 3.33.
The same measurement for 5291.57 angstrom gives 3.21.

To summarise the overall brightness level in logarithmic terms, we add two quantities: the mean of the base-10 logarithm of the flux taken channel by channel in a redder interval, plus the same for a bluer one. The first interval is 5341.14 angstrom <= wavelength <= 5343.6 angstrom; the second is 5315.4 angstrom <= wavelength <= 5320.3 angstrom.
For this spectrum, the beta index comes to 1.96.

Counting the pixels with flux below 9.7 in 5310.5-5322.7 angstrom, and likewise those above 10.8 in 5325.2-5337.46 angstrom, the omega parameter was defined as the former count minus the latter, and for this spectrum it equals -2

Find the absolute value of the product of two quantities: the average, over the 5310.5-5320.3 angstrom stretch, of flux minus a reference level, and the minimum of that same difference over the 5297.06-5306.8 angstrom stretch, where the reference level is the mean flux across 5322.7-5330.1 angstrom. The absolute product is 3.34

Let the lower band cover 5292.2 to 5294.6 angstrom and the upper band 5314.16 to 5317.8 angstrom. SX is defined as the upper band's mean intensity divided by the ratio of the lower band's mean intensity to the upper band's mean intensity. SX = 10.4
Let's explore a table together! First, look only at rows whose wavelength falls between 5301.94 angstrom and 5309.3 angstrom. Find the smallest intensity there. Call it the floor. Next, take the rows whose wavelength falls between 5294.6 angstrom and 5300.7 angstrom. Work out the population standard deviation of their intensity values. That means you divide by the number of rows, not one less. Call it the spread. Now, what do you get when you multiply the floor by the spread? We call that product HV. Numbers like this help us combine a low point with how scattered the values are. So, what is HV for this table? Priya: 15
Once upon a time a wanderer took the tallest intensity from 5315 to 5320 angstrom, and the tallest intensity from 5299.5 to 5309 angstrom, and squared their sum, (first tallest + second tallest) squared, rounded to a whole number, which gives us 524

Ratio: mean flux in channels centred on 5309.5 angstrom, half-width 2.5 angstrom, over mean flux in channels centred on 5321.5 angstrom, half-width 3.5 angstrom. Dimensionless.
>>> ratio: 1.02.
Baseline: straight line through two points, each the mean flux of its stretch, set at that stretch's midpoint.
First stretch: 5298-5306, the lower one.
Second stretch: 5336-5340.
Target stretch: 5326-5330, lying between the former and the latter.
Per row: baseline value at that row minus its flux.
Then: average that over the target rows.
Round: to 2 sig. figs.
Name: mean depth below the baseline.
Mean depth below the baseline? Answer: 1.8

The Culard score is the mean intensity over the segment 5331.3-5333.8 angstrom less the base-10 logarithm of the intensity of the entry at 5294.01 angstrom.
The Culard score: 7.5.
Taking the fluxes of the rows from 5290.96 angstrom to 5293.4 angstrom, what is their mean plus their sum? 29.7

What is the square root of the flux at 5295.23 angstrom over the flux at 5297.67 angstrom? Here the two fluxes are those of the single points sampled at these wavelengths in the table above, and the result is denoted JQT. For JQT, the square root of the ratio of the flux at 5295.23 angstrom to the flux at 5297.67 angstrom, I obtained 0.99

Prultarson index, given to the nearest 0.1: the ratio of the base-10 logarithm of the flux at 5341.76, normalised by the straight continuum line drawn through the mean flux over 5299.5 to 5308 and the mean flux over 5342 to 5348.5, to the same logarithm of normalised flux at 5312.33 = -1.0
